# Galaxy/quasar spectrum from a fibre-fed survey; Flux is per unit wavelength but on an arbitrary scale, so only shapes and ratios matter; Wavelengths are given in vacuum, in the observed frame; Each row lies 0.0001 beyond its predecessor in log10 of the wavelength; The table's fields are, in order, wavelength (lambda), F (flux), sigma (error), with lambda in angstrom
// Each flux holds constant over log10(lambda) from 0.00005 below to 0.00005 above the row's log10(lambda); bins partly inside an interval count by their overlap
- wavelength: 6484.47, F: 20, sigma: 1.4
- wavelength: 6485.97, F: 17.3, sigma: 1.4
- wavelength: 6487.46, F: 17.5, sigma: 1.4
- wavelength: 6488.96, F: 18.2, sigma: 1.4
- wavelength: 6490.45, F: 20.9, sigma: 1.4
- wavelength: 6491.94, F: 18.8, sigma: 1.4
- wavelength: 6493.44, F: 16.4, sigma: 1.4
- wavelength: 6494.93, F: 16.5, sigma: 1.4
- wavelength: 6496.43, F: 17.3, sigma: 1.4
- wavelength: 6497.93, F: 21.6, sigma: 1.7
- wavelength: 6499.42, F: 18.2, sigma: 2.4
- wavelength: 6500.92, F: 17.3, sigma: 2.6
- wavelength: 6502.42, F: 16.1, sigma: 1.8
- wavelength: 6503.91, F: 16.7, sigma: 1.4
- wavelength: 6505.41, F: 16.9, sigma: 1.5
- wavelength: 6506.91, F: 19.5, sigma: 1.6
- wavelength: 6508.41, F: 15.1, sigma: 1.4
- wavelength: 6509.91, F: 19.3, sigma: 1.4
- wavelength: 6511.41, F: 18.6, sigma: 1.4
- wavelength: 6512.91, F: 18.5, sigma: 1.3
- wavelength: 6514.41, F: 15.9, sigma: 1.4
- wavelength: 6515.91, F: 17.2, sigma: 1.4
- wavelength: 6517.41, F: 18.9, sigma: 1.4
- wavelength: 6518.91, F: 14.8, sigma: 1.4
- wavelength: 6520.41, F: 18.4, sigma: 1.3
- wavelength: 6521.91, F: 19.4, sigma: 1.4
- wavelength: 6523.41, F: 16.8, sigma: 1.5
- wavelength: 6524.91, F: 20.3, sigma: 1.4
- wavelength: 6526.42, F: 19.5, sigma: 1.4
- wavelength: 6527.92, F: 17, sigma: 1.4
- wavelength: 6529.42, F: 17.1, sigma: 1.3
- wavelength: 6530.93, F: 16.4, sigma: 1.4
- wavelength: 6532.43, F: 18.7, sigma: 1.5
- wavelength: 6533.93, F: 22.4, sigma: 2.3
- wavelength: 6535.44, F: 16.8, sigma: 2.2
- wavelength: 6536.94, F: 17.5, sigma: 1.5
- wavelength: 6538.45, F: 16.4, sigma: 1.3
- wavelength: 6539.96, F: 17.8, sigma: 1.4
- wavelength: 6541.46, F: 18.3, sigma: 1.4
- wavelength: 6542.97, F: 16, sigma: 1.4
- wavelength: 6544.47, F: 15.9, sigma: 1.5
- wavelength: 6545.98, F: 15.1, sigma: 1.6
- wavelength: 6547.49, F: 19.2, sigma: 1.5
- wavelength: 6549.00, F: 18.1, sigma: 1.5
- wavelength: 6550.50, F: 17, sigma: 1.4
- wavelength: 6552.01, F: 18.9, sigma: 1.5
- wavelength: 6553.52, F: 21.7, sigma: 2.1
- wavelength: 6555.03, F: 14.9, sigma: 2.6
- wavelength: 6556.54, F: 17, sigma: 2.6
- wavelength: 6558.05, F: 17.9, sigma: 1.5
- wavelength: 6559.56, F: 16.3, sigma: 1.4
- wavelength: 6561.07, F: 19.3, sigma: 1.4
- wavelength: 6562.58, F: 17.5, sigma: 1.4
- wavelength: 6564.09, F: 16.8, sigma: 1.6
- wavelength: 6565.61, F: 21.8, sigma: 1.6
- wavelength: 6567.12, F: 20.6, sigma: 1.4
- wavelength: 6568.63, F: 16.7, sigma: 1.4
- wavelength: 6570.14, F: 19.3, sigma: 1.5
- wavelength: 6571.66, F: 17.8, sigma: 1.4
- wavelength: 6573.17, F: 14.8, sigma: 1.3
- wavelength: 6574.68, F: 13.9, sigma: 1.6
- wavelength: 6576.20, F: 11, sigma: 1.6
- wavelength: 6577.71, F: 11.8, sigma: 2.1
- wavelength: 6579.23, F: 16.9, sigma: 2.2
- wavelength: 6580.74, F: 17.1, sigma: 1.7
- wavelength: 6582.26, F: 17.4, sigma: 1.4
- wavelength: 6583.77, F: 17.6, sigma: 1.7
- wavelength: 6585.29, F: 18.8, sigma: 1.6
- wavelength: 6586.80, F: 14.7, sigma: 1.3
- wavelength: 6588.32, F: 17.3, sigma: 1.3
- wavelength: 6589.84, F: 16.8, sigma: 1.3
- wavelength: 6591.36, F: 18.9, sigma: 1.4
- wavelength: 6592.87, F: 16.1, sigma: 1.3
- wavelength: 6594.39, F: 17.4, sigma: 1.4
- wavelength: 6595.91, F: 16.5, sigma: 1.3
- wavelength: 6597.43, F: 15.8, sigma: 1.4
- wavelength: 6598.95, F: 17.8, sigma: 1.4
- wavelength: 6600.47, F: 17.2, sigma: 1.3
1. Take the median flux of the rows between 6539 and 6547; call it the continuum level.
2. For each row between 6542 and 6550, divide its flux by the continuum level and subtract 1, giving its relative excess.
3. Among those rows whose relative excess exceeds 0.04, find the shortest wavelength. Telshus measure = 6547.49 angstrom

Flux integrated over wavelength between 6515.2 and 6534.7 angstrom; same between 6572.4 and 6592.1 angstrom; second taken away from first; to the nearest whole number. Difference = 42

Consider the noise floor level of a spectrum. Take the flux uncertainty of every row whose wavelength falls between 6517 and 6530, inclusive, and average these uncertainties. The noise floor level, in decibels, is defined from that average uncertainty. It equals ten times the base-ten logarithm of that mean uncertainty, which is 1.43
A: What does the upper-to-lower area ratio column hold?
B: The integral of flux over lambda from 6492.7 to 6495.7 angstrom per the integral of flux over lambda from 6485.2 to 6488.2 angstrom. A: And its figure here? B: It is 0.95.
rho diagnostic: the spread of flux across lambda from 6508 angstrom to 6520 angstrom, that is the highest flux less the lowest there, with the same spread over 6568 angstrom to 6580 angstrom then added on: 12.8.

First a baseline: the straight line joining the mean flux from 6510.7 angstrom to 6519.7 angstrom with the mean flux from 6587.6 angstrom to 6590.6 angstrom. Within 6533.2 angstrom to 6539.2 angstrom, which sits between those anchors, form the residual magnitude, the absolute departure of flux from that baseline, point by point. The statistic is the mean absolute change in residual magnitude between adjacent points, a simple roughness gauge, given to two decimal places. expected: 1.82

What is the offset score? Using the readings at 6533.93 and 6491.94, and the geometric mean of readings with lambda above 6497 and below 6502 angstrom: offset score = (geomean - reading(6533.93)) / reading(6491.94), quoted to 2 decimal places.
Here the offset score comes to -0.18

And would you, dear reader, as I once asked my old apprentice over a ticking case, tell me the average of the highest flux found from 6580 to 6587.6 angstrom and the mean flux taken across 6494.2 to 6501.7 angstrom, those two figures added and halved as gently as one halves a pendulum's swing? 18.5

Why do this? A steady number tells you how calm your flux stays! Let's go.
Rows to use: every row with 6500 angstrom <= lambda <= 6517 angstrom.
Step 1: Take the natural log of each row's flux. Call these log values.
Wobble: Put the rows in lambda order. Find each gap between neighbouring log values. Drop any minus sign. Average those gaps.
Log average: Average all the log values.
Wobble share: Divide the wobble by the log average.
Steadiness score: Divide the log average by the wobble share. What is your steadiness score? 78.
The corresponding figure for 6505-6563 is 68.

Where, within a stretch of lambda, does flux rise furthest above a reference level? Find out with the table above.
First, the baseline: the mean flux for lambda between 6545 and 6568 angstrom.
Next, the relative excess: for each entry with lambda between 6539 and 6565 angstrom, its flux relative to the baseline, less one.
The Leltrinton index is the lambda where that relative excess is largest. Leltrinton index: 6553.52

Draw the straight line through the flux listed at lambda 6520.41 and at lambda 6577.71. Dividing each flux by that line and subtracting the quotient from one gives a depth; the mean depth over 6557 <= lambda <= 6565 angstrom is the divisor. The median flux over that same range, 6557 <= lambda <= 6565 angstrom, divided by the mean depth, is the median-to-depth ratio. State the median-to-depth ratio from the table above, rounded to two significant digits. -62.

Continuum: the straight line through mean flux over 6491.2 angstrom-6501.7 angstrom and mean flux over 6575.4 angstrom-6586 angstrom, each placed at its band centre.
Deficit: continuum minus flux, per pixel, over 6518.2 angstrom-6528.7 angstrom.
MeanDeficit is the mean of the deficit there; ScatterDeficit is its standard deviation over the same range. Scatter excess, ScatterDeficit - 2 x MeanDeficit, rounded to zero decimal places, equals 3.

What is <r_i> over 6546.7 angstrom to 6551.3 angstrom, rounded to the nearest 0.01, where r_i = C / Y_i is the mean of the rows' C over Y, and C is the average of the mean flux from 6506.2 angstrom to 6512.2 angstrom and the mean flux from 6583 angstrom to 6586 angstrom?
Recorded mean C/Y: 1.01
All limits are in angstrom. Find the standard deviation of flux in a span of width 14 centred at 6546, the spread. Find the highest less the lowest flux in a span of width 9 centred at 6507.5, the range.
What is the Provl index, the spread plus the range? 5.8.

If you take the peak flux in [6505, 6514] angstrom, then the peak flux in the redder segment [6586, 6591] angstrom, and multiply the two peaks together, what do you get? 337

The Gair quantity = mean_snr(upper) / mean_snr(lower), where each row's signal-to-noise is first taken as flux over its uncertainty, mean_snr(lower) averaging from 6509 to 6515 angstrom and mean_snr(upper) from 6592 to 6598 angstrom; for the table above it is 0.93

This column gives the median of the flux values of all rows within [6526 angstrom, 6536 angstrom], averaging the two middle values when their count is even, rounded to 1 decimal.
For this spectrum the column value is 17.1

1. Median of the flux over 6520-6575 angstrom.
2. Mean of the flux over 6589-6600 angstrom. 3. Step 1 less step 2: 0.5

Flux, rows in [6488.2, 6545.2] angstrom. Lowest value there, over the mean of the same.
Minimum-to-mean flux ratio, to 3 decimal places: 0.830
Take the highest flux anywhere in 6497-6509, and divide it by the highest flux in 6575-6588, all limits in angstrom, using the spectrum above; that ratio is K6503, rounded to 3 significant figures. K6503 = 1.15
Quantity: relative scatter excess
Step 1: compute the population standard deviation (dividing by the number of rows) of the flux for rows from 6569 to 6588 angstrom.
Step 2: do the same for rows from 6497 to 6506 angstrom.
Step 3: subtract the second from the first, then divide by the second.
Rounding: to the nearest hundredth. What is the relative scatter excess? 0.41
